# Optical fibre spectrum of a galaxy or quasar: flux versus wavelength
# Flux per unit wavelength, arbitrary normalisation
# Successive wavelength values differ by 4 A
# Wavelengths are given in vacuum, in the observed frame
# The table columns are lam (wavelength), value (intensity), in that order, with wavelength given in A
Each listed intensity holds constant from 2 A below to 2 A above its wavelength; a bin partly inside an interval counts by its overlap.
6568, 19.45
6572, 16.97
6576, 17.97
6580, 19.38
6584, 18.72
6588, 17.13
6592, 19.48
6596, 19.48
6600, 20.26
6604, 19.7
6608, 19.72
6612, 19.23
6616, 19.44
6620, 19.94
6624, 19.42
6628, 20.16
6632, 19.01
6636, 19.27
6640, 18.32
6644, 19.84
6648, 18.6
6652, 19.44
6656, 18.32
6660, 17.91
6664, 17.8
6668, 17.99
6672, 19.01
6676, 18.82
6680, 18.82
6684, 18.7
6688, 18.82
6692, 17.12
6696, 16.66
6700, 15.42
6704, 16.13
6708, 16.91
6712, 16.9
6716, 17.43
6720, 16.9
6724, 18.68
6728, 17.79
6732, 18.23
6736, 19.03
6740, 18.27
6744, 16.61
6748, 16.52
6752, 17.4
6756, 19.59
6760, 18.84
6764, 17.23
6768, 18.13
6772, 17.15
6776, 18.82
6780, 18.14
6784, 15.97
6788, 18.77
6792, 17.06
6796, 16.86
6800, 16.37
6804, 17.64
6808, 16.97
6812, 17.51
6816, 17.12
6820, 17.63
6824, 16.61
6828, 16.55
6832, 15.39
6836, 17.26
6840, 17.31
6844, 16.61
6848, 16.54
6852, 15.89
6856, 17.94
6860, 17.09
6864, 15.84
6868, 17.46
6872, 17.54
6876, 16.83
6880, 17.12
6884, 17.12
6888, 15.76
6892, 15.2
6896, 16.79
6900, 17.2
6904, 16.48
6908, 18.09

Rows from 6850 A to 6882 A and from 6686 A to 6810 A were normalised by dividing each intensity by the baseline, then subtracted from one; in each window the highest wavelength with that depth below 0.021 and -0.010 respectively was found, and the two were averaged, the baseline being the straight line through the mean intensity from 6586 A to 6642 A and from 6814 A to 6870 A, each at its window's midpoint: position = 6842 A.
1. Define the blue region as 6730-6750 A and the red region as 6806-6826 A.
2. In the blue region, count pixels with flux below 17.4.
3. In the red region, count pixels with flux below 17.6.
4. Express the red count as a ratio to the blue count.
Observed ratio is 2.0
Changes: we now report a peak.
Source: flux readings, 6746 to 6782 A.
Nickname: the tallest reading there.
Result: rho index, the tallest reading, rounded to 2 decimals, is 19.59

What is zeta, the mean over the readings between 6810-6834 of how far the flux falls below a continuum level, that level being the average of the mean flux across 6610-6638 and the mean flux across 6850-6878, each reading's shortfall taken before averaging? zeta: 1.4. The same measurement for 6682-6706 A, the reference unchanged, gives 1.1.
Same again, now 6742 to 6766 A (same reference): 0.5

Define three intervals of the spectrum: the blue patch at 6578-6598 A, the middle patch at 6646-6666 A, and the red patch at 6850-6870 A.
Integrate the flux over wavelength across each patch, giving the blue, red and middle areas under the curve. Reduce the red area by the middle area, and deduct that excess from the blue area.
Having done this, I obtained 408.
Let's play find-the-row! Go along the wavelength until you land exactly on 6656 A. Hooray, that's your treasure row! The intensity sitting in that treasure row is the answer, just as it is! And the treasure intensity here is 18.32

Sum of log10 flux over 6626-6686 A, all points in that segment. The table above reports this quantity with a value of 19.1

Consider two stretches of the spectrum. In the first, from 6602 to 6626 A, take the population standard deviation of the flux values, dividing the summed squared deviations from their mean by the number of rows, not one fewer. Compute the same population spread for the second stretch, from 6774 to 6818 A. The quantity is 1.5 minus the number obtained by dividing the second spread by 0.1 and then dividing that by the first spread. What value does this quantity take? -35.4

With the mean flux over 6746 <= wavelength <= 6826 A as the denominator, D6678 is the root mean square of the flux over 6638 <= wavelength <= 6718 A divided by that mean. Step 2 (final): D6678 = 1.03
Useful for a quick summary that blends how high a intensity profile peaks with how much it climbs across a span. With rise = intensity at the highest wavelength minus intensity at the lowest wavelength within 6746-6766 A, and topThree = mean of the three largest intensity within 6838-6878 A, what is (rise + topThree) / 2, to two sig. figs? 9.2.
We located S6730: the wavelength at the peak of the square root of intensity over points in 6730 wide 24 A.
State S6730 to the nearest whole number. 6736 A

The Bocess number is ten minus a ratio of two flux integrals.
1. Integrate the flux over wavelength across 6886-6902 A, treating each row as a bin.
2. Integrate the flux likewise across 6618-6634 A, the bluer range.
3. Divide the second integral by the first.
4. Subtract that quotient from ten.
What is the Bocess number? 8.79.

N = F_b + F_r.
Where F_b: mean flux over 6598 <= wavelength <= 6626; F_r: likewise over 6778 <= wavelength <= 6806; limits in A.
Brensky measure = 36.9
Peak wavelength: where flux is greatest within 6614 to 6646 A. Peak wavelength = 6628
